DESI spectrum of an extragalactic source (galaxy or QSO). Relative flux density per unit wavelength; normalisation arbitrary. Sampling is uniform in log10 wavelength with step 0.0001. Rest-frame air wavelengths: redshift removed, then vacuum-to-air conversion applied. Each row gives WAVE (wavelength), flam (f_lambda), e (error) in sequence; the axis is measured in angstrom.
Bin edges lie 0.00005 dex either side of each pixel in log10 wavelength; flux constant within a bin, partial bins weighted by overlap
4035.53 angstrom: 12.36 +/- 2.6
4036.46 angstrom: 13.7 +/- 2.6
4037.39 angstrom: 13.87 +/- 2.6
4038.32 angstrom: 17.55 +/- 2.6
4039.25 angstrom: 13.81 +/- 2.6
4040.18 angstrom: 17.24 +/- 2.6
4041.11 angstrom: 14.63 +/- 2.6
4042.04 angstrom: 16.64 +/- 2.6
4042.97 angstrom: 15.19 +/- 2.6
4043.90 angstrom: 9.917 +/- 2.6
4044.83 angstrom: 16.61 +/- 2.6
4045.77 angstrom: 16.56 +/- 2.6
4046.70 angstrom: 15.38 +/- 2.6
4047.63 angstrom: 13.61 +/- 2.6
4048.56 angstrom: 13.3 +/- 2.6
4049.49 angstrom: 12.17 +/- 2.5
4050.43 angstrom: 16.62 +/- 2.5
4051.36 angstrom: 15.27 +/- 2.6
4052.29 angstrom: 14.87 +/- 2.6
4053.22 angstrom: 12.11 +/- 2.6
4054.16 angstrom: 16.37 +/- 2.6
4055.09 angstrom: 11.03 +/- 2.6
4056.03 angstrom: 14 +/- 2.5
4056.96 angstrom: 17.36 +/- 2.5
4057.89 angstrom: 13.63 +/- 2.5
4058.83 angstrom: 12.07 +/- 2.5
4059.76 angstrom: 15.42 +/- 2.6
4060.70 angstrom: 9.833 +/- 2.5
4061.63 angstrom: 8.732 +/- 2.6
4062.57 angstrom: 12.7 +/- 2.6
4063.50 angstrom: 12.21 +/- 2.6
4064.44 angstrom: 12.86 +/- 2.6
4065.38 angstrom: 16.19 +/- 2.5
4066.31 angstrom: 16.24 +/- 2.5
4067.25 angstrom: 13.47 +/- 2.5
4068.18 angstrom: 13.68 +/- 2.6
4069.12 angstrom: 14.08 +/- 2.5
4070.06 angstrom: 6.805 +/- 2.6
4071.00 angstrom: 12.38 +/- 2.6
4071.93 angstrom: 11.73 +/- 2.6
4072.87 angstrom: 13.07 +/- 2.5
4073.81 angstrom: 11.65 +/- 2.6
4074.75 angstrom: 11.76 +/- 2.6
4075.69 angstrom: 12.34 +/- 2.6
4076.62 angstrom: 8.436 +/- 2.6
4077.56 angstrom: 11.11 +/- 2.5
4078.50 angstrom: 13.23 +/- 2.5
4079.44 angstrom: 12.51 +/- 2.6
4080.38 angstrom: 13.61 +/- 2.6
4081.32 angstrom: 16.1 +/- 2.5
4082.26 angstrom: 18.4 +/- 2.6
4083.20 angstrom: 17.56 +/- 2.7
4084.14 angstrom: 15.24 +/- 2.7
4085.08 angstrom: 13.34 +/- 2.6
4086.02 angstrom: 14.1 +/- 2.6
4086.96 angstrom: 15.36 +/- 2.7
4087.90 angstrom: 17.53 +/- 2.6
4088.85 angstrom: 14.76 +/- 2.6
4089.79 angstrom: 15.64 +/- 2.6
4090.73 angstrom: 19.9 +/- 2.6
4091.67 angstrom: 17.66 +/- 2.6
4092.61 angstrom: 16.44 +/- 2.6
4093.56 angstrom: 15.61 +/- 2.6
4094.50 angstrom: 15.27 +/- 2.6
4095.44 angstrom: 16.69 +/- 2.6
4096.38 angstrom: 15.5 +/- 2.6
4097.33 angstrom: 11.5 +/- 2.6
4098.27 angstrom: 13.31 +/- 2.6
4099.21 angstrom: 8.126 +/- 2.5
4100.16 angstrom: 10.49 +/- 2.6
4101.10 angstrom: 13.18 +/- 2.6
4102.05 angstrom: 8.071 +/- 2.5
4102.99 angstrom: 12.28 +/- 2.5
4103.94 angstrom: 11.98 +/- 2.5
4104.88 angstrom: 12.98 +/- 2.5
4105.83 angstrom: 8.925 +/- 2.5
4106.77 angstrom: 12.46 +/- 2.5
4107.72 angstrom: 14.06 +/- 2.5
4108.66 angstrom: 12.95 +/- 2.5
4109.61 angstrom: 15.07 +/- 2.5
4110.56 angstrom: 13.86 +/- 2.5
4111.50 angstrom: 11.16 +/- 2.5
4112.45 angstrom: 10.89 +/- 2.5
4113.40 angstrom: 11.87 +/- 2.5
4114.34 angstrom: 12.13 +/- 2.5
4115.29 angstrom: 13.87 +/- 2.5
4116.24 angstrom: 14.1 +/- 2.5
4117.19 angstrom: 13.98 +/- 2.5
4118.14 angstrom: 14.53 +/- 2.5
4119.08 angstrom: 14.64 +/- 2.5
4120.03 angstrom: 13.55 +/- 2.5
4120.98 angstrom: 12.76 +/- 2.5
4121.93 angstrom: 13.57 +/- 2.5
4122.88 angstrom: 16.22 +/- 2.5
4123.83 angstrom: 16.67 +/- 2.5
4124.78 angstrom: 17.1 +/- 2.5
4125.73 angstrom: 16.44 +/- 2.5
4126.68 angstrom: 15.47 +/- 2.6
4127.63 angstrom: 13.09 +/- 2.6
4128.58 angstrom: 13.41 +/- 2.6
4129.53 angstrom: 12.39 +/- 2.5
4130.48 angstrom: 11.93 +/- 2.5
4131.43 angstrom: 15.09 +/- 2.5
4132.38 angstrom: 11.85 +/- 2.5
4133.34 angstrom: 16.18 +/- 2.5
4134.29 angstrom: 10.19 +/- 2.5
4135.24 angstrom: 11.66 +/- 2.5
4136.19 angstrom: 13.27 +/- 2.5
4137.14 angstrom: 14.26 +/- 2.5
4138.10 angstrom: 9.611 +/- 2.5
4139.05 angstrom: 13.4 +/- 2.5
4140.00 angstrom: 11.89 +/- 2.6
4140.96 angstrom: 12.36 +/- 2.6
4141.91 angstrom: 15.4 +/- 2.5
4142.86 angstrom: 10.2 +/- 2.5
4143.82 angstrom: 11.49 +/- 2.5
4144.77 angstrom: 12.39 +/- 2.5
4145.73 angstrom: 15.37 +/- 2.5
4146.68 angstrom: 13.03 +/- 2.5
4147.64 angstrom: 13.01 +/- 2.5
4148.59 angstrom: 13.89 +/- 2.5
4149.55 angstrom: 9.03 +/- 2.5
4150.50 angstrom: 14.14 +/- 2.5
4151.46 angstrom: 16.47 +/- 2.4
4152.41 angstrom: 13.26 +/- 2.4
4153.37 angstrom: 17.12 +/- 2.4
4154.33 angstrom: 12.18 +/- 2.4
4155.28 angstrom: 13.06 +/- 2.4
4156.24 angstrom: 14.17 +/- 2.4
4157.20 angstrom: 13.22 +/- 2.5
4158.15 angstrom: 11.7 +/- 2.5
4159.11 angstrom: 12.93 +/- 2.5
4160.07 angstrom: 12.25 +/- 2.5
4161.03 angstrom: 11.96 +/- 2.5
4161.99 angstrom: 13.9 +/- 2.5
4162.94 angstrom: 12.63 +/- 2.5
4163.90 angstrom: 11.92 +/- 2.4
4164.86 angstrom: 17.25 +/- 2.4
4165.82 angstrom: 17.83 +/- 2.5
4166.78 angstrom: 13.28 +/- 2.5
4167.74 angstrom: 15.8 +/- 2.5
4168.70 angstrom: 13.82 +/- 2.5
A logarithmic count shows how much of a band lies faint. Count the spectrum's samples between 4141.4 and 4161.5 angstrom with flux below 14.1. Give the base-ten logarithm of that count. 1.18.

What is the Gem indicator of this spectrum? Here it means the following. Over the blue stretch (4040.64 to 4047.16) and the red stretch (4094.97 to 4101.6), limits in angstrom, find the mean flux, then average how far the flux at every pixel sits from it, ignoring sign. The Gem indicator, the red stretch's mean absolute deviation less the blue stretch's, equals 0.72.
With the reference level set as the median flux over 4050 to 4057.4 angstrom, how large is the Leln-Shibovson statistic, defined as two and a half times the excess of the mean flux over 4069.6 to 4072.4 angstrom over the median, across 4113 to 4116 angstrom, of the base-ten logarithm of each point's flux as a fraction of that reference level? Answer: 26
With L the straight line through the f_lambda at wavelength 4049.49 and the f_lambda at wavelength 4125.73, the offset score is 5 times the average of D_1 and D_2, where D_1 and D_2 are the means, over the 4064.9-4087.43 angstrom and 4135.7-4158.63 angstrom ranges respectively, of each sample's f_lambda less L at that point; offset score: -12.0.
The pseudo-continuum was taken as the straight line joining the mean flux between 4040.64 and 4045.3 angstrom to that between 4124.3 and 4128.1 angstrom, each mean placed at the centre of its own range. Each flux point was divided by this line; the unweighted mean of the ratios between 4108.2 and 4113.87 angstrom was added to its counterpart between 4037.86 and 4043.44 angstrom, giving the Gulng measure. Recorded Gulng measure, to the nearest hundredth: 1.91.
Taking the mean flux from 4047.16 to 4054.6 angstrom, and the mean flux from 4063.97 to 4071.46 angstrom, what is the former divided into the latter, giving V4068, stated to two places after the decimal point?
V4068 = 0.92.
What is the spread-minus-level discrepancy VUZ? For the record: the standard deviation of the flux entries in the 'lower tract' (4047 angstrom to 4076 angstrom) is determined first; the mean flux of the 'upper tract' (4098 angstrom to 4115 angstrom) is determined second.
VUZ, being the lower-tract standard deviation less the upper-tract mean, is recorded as -9.6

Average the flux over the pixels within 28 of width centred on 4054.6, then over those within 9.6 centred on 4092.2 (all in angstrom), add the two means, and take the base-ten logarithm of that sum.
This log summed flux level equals 1.48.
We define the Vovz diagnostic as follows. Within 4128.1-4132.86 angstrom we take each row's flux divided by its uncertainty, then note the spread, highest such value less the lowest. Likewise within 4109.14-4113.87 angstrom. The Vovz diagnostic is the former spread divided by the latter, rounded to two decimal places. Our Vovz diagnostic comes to 0.78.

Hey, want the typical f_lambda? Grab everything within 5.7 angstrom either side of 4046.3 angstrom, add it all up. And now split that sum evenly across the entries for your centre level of 14.7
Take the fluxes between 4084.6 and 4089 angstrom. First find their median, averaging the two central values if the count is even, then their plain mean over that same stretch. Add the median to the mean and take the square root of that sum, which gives 5.46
